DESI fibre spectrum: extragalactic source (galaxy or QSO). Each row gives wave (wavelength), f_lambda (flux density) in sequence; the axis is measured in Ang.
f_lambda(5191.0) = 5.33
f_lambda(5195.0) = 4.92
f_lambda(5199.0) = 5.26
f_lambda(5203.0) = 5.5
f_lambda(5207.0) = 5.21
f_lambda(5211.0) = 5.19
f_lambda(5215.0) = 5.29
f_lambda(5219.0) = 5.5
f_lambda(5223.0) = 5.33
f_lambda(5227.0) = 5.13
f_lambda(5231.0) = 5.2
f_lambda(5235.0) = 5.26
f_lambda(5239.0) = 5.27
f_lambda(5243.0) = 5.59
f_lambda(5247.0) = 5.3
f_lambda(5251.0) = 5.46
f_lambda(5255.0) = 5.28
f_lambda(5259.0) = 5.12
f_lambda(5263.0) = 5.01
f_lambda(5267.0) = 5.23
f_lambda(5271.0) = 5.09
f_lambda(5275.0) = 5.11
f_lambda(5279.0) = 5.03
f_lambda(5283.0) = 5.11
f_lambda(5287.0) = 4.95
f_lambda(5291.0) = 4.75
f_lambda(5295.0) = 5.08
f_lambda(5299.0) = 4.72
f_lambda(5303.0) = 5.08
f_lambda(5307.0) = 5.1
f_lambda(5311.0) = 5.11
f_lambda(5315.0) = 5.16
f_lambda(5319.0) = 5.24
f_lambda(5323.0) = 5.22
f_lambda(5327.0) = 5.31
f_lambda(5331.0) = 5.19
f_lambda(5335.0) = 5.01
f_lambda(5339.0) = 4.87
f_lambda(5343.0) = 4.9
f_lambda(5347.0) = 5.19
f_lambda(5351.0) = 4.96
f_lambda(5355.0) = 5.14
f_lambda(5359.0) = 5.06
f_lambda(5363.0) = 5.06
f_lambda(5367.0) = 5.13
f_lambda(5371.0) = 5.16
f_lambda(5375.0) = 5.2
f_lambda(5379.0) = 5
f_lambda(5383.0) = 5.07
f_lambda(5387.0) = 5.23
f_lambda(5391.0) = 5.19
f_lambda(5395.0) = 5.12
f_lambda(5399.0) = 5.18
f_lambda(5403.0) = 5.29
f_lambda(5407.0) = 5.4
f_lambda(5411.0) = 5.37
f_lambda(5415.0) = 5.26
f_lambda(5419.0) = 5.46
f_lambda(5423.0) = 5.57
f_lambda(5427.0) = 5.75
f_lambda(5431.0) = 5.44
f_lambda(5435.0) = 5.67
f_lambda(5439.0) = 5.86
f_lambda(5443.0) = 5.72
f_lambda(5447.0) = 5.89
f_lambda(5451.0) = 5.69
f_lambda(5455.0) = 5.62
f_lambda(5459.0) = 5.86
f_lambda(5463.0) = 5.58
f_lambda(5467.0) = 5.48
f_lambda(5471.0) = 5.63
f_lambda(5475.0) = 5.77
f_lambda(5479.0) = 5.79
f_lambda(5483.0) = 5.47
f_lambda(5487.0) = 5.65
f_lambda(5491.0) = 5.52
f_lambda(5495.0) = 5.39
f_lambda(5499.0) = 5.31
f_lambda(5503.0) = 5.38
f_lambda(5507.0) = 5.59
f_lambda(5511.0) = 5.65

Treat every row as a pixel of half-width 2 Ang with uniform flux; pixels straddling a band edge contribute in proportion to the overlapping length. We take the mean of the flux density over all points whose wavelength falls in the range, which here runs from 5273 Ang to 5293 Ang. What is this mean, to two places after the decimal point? 4.99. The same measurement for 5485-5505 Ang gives 5.45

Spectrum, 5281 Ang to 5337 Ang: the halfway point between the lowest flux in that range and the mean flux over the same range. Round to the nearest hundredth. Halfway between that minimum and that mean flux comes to 4.90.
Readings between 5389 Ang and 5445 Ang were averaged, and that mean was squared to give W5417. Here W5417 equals 29.7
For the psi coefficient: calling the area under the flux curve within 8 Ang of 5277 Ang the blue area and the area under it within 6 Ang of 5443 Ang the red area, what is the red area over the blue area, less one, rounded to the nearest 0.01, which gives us -0.14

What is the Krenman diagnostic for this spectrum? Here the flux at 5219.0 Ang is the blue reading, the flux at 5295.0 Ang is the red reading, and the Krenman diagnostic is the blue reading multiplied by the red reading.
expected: 27.9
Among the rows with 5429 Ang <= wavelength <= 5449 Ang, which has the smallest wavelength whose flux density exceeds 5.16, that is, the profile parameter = 5431.0 Ang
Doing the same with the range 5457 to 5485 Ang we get 5459.0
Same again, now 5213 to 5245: 5215.0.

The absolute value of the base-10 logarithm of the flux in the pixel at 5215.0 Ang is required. 0.723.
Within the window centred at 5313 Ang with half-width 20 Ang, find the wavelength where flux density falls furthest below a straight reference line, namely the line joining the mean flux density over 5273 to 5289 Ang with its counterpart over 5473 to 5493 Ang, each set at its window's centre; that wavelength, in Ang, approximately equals 5299.0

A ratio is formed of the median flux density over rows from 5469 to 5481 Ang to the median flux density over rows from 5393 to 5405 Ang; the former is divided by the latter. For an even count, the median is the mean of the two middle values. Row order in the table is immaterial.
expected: 1.11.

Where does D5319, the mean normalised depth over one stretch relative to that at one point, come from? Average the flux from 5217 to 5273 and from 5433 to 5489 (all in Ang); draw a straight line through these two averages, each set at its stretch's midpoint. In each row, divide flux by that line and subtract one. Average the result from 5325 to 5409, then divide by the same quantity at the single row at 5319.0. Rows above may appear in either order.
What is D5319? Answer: 2.2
